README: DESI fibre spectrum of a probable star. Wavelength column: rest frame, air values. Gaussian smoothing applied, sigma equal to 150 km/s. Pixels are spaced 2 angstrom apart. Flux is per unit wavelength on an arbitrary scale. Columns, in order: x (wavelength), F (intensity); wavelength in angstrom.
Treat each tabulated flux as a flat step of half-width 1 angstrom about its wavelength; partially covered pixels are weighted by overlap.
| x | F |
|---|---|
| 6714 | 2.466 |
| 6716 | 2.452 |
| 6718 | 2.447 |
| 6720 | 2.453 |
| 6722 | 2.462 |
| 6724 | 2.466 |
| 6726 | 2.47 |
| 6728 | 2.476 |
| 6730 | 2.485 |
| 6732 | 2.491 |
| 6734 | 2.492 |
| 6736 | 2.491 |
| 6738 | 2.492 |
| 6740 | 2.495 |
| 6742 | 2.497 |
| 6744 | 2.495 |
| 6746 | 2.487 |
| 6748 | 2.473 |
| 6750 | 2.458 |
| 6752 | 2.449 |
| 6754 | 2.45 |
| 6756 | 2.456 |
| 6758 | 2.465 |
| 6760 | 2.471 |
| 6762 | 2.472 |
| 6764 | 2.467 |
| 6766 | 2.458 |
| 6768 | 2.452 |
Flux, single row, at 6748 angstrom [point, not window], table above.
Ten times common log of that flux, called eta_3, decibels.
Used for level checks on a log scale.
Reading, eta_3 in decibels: 3.93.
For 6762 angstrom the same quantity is 3.93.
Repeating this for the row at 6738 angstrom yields 3.97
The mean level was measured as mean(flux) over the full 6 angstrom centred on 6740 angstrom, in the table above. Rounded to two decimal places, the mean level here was 2.49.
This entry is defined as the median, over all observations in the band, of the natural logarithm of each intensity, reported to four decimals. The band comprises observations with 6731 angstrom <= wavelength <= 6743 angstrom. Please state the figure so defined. 0.9131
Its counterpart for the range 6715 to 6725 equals 0.8973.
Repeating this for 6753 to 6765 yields 0.9026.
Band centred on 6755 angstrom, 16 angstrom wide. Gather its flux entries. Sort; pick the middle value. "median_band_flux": 2.46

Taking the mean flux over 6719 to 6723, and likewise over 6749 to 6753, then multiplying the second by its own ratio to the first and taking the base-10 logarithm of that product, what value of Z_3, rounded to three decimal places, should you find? 0.389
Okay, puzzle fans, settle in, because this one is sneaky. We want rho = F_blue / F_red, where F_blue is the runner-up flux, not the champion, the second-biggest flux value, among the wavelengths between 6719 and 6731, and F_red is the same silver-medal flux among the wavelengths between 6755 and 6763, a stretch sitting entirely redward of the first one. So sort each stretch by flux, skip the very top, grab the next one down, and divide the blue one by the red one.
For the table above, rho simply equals 1.00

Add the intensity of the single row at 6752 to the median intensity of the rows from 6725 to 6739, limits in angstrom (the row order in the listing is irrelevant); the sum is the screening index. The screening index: 4.94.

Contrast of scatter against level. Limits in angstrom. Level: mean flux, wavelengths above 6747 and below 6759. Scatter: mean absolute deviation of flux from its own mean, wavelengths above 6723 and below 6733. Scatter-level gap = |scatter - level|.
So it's 2.45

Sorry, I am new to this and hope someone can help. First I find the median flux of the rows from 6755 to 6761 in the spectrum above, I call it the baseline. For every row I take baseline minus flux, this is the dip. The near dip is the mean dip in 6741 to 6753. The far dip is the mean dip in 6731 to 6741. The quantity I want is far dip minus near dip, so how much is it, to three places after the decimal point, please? -0.016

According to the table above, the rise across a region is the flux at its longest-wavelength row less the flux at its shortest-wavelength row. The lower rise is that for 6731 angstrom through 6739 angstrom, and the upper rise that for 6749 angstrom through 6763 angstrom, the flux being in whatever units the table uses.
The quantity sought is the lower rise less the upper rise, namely -0.013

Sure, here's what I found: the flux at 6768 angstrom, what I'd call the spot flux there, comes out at 2.452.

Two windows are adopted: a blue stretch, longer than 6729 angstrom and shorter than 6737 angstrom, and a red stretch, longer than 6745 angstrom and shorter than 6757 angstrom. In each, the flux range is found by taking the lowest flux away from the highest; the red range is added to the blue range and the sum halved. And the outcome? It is 0.0225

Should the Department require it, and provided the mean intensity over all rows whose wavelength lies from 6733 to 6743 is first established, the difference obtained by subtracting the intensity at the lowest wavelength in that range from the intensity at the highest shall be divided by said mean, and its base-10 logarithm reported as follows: -2.70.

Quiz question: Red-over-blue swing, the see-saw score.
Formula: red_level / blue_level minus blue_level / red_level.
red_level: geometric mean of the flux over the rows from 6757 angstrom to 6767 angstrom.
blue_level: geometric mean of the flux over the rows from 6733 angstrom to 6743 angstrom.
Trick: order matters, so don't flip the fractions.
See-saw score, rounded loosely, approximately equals -0.022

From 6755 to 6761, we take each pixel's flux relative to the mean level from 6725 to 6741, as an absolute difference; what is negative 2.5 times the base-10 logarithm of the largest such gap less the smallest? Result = 4.6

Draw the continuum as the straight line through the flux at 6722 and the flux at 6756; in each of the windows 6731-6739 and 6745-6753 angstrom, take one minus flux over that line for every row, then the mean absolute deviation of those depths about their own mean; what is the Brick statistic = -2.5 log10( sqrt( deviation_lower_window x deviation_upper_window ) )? 7.3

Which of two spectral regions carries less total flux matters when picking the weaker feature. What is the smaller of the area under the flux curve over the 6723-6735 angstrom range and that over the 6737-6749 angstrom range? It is 29.8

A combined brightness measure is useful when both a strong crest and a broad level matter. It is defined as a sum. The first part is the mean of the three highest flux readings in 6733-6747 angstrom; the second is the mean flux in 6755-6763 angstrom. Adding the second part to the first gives 4.96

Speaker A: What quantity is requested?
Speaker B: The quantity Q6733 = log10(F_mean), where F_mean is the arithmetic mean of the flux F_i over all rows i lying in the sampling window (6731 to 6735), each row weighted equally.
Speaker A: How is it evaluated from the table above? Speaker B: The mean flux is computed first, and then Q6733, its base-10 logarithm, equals 0.396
